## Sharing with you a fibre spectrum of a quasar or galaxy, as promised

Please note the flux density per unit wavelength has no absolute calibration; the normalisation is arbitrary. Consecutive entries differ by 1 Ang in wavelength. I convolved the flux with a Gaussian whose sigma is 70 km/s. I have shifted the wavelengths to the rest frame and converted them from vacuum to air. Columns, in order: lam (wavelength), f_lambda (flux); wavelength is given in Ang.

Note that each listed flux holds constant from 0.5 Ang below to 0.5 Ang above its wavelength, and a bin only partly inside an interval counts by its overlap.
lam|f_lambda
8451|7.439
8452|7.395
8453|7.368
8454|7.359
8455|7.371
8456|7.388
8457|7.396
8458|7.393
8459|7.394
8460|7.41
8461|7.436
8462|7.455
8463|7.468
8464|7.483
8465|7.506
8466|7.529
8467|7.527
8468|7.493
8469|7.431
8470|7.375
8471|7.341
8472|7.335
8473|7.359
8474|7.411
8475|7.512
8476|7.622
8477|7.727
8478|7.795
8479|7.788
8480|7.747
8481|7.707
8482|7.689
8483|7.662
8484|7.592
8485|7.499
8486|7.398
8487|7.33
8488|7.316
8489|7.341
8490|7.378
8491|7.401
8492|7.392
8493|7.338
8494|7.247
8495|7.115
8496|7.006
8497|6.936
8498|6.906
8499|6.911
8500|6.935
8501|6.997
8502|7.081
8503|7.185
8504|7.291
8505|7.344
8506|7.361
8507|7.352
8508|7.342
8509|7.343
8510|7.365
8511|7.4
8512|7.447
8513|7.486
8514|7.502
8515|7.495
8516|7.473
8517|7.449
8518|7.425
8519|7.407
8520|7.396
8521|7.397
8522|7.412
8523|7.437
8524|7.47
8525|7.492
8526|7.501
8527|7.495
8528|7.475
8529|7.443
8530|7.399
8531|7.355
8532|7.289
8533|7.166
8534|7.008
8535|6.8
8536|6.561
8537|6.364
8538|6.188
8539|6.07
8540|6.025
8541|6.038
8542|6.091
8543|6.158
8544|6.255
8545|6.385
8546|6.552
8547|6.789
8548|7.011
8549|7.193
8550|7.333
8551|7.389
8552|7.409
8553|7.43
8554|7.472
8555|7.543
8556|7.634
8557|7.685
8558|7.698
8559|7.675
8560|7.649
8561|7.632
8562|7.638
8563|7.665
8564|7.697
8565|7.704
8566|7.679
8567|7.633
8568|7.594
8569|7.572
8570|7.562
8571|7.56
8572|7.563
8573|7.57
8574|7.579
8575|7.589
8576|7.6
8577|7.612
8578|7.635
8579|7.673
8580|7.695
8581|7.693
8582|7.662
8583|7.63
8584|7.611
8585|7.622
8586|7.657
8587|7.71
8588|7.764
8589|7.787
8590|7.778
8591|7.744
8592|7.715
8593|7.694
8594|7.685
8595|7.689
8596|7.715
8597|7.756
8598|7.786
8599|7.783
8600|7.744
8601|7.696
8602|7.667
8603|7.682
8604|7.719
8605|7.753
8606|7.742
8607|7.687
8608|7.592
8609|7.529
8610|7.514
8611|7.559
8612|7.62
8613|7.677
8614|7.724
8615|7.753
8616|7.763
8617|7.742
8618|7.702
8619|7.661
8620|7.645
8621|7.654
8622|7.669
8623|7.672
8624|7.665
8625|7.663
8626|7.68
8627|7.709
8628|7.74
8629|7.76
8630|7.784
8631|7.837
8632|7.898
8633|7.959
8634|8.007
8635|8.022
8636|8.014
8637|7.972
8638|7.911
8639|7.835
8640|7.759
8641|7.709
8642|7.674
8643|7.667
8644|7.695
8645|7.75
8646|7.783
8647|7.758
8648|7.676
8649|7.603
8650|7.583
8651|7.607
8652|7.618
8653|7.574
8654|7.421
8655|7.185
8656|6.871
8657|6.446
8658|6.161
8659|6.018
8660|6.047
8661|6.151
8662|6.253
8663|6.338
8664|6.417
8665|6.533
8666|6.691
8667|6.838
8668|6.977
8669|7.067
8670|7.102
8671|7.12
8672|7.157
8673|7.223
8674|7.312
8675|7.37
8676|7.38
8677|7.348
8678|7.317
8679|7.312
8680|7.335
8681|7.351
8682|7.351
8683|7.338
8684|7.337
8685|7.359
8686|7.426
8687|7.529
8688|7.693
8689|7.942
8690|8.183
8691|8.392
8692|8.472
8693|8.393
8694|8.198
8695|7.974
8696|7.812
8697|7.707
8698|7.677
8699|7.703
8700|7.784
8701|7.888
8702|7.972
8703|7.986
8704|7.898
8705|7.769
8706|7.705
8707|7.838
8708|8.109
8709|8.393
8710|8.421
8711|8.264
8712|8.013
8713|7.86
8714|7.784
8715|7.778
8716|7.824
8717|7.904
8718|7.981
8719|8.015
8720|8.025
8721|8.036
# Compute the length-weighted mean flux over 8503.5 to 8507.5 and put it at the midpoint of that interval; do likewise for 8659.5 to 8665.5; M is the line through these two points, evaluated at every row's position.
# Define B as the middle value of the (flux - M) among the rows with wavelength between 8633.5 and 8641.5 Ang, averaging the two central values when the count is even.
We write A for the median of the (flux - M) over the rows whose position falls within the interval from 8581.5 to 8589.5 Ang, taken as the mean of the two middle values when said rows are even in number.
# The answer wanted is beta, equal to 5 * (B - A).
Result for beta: 3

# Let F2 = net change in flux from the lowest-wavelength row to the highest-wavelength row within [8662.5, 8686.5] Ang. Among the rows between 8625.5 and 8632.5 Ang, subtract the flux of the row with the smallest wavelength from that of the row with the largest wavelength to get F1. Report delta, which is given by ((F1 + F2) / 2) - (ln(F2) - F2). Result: 1.66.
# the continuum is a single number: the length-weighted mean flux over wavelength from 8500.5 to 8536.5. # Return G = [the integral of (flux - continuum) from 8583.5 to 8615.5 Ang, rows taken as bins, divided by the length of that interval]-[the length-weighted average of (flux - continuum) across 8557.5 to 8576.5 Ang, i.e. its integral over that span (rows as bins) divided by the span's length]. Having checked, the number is 0.07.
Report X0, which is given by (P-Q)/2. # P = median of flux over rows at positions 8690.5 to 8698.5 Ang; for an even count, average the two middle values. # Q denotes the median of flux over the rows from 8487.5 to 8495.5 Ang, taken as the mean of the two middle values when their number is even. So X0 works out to 0.4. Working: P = 8.09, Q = 7.3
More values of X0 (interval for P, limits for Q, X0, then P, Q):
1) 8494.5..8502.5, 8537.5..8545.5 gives 0.4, 6.97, 6.1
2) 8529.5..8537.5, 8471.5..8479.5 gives -0.2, 7.09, 7.6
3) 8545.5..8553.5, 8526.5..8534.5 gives -0.1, 7.26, 7.4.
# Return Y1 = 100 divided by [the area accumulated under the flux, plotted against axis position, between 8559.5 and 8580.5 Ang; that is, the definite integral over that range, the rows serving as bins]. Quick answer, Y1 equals 0.625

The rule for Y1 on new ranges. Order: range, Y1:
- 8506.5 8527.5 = 0.641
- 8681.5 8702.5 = 0.609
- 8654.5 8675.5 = 0.708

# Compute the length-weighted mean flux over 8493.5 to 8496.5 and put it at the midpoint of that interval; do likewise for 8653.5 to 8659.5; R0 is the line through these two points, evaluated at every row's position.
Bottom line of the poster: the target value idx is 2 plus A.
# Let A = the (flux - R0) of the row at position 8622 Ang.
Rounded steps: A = 0.89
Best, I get 2.89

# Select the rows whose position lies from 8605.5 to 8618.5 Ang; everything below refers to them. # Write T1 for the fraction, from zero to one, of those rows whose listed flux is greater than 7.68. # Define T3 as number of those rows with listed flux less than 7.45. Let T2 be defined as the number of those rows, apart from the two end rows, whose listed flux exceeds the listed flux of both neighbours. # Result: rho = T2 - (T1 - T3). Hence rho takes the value 0.5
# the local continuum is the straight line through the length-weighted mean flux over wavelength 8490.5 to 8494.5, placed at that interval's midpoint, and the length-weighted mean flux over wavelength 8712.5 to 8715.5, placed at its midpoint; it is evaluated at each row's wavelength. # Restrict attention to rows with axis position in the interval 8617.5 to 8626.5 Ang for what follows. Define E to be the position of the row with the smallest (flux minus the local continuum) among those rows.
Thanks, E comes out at 8620 Ang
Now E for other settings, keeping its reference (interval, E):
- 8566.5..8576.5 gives 8571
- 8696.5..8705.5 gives 8698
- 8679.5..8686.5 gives 8684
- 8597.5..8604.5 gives 8602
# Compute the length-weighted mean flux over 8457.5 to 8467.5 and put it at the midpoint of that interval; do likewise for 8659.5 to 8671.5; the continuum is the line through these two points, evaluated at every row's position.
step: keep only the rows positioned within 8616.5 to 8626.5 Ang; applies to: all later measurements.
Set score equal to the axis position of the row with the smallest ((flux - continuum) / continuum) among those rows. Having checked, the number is 8620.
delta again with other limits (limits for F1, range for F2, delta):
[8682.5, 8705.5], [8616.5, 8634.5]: 1.94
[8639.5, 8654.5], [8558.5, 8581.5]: 3.88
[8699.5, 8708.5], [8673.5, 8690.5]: 1.61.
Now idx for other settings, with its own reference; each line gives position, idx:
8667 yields 2.18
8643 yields 2.95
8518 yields 2.36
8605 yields 2.93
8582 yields 2.78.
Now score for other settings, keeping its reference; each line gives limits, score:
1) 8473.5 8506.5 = 8498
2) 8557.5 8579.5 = 8570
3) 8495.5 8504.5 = 8498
